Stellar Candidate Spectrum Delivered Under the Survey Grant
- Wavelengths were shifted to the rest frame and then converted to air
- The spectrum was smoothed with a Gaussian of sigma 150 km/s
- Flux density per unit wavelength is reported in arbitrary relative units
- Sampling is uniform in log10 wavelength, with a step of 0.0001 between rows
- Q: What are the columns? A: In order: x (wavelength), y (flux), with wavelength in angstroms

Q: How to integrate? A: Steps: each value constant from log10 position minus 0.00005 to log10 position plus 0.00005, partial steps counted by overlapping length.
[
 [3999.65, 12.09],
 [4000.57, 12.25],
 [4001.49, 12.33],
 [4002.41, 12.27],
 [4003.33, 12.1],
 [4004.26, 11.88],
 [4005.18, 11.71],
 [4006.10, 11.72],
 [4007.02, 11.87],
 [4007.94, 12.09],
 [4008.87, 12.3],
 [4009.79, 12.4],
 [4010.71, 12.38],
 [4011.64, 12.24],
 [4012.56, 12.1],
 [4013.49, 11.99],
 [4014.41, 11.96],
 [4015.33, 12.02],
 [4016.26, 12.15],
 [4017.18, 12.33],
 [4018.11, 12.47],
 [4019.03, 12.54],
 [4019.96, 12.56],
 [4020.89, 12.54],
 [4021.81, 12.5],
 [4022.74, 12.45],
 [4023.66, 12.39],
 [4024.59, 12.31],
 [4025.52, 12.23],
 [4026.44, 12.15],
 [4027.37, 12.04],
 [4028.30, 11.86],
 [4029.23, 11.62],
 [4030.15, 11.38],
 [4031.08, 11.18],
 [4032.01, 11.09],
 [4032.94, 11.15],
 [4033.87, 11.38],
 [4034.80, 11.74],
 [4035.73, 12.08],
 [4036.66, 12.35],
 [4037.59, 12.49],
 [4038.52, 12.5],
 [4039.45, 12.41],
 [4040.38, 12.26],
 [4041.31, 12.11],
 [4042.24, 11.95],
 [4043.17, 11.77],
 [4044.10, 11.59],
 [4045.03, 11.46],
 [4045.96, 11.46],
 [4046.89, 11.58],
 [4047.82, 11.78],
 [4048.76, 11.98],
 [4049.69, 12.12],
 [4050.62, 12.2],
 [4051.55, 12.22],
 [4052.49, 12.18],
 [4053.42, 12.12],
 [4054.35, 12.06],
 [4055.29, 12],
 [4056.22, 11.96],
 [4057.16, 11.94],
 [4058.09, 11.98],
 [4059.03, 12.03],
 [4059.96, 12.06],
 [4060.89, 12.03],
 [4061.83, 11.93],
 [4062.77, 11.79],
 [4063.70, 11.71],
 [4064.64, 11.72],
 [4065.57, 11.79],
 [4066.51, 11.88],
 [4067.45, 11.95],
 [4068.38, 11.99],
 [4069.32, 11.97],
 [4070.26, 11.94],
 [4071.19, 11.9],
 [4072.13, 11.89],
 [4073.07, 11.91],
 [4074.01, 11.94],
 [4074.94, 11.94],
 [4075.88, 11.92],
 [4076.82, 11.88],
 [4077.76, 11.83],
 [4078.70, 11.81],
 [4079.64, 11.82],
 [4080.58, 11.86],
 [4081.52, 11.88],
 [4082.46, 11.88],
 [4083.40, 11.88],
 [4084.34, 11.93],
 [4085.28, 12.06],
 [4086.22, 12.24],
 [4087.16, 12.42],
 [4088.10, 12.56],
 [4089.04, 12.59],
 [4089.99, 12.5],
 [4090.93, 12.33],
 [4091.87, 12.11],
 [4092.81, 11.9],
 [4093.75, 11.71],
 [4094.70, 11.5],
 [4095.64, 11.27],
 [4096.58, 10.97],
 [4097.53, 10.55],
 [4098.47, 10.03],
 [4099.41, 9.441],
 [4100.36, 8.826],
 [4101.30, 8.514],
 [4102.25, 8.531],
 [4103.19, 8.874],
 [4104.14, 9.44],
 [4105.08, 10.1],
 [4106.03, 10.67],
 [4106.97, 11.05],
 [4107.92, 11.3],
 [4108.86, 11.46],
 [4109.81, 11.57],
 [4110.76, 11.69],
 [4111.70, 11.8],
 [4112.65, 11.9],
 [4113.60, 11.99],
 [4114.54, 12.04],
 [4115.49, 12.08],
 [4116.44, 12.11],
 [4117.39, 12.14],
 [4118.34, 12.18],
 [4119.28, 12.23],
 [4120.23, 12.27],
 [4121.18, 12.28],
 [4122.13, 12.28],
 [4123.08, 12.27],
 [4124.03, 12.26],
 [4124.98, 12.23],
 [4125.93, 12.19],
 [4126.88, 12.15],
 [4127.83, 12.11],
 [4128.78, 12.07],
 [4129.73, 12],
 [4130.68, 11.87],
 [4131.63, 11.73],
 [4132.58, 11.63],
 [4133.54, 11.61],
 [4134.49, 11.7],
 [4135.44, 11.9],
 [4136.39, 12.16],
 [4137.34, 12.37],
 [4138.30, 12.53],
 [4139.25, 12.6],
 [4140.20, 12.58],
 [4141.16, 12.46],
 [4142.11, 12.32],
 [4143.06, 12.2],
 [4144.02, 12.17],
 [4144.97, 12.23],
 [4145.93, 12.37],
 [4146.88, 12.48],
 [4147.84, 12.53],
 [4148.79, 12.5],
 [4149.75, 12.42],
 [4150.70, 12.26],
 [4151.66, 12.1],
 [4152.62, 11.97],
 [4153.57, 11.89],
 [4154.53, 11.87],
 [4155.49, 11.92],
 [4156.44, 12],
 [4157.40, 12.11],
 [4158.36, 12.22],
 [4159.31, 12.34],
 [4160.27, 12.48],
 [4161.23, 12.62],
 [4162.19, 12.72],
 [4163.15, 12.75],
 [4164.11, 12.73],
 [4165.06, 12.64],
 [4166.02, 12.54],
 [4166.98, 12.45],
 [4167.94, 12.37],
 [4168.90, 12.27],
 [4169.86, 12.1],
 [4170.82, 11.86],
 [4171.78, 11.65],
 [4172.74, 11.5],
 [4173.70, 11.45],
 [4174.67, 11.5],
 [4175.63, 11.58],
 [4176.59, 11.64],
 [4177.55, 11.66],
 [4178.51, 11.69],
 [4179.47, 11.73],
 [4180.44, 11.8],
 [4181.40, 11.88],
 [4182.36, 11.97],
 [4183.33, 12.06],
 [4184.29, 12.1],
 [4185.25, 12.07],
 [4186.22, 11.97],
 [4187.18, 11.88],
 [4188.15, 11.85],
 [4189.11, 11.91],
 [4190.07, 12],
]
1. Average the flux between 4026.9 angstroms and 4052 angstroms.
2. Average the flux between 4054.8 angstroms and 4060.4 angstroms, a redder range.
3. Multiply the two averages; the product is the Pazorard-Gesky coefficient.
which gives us 142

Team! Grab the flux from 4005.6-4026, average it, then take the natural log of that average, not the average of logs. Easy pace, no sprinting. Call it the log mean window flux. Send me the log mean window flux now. 2.506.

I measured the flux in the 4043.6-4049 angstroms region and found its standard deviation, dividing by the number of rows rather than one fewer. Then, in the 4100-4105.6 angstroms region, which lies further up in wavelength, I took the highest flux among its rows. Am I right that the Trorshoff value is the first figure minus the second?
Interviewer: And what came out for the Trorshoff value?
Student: -9.9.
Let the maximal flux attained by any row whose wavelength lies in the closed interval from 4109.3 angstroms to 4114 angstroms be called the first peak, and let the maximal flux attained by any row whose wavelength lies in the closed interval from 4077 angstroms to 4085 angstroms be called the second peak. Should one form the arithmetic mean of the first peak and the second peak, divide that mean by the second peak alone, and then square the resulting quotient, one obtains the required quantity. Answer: 1.005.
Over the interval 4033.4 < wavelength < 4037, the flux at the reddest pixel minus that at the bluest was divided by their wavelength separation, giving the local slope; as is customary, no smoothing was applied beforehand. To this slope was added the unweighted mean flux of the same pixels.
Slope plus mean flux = 12.2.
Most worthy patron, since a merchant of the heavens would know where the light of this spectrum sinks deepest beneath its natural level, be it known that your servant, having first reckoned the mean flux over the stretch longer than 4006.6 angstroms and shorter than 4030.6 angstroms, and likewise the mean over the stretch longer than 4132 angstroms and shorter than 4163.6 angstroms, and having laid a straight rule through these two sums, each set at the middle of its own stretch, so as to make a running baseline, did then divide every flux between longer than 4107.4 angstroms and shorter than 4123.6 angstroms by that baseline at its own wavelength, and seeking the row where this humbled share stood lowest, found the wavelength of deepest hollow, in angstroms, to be 4107.92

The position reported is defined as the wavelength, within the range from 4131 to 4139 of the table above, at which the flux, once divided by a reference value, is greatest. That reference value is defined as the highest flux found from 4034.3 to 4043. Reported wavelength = 4138.30 angstroms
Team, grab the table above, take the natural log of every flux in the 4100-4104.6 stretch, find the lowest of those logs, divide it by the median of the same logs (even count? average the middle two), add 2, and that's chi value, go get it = 2.98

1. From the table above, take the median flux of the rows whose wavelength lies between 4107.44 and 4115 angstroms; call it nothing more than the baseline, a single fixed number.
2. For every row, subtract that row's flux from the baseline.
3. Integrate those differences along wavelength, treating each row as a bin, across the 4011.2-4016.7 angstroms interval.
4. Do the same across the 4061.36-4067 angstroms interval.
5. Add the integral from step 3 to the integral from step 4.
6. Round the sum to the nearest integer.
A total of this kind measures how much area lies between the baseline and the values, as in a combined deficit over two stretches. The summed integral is -2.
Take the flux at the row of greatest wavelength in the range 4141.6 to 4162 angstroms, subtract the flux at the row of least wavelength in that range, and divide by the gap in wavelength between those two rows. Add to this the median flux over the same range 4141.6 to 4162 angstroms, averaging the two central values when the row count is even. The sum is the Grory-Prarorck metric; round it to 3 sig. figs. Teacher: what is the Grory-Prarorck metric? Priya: 12.2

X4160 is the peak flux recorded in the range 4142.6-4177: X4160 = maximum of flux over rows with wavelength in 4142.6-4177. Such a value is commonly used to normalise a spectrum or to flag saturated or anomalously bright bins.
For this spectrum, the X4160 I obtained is 12.75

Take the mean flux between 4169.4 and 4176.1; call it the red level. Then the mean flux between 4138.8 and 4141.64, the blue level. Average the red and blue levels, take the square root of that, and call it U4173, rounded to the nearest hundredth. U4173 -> 3.48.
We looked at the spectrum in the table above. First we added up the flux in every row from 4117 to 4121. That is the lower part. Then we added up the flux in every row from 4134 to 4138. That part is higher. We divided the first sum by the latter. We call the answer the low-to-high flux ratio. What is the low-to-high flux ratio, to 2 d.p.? 1.01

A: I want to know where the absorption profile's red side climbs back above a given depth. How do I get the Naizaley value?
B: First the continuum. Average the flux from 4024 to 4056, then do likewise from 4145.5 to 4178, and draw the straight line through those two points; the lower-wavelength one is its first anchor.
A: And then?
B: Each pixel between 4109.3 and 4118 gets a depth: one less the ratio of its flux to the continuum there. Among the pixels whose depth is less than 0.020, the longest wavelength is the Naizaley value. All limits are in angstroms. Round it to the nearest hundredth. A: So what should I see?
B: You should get 4117.39 angstroms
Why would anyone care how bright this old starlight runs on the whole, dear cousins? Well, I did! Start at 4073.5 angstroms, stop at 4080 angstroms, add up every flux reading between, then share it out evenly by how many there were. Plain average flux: 11.88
